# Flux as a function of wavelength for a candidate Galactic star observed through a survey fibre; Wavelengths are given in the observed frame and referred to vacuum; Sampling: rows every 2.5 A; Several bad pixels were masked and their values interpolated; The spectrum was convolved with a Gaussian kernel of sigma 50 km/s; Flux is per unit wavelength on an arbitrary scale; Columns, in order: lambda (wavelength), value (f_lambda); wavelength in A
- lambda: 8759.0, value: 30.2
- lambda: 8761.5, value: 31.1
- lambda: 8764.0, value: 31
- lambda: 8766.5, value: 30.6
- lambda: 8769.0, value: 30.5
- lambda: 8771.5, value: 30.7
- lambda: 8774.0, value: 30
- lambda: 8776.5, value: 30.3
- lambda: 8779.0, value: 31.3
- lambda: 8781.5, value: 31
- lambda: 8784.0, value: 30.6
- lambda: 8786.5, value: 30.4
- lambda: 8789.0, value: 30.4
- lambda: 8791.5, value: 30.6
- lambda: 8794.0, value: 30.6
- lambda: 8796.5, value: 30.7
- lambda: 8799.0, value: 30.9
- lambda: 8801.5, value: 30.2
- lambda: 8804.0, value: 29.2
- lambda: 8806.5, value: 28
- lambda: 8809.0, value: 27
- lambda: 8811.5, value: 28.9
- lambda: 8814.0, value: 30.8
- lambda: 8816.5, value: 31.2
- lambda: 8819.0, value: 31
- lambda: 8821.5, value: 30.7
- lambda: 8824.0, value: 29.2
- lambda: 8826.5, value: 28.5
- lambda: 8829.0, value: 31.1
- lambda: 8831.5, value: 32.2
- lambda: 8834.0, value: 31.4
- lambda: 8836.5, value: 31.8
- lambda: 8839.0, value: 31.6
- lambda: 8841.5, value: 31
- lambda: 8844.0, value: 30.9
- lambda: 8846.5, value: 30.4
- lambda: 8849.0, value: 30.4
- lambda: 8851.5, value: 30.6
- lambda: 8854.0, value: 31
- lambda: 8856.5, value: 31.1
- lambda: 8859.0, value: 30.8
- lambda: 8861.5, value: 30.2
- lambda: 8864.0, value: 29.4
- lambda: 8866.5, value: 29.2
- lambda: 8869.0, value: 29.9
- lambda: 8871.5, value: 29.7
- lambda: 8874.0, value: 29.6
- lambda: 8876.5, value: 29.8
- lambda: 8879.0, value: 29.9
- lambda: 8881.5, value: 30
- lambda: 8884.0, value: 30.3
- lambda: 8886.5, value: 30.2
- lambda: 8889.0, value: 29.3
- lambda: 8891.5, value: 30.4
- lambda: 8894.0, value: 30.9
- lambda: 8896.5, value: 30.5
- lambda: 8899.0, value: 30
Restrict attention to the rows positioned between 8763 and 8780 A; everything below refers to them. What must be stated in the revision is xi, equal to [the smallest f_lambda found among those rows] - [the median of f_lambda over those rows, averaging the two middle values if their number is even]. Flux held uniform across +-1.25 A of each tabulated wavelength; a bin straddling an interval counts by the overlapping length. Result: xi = -0.6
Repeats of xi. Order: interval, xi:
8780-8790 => -0.1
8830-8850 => -0.8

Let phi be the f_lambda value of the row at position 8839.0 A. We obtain 31.6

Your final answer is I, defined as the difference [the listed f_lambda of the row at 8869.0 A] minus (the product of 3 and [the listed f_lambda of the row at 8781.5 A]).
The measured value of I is -63.1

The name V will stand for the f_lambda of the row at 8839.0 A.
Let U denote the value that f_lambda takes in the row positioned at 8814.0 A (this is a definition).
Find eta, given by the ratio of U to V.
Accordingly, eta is 0.97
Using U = 30.8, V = 31.6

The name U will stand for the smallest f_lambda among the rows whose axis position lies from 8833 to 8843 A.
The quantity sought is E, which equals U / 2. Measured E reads 15.5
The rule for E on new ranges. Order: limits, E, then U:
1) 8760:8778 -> 15.0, 30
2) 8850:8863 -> 15.1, 30.2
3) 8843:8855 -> 15.2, 30.4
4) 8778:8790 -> 15.2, 30.4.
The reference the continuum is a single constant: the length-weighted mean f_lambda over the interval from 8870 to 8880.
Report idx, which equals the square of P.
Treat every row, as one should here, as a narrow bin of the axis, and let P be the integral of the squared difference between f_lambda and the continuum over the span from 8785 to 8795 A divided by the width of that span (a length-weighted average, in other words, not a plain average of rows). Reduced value 0.3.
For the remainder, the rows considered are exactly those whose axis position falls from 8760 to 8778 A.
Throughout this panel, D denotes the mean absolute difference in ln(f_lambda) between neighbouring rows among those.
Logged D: 0.010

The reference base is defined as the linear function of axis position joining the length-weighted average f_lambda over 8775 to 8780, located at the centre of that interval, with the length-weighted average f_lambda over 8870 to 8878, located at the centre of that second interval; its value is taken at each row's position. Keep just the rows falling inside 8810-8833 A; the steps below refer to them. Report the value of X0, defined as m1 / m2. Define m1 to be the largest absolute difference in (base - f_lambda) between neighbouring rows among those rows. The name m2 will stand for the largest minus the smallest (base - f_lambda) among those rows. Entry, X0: 0.70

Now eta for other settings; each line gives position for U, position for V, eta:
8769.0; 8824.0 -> 1.04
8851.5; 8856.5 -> 0.98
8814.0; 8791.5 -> 1.01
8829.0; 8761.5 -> 1.00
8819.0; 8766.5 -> 1.01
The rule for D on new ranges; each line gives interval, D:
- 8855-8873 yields 0.016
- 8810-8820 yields 0.028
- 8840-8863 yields 0.009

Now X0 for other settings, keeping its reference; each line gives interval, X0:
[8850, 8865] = 0.48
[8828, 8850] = 0.69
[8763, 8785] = 0.76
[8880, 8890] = 0.92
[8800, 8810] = 0.38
